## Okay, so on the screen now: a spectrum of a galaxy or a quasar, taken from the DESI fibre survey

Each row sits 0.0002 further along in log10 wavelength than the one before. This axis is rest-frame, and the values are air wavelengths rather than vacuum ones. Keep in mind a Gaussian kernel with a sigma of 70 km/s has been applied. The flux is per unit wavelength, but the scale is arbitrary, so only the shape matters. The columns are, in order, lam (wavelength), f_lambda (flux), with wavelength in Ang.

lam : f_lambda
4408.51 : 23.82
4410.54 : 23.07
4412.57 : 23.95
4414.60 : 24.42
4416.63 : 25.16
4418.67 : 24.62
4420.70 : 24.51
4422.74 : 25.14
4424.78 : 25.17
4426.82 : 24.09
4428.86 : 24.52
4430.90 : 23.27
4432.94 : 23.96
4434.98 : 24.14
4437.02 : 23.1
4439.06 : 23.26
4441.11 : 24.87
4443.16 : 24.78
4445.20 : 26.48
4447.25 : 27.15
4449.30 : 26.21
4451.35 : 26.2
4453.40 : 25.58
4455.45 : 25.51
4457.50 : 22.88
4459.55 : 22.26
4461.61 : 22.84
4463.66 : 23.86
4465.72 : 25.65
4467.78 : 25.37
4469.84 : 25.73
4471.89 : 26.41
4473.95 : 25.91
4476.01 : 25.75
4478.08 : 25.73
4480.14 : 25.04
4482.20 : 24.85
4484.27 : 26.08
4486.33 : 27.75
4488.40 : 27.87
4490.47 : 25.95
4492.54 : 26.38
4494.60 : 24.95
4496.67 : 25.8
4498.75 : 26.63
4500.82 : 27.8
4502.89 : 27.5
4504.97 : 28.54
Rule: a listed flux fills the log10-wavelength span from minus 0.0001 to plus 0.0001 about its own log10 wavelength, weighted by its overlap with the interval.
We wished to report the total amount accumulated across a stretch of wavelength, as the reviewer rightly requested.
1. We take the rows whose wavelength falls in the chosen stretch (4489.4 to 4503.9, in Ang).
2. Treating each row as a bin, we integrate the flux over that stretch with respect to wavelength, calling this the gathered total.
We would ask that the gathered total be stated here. 383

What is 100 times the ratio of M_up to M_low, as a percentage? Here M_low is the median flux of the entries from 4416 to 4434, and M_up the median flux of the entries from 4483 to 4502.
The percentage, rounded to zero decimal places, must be 108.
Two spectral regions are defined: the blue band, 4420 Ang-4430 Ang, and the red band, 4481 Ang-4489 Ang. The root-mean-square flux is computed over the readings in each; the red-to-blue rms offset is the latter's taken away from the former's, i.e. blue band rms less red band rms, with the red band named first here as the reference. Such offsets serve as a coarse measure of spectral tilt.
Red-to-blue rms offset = -1.98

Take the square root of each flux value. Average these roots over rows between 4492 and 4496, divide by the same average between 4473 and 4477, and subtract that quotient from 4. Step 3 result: 3.00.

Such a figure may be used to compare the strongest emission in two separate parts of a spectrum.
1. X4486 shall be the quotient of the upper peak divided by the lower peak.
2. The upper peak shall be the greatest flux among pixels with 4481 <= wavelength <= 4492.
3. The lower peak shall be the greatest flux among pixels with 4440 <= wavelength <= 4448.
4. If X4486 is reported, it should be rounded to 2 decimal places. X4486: 1.03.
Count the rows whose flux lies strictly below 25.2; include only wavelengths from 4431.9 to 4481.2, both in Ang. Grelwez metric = 11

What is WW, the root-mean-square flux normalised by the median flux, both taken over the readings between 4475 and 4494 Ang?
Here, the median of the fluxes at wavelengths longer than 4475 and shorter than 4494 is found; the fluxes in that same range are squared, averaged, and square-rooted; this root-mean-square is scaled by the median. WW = 1.01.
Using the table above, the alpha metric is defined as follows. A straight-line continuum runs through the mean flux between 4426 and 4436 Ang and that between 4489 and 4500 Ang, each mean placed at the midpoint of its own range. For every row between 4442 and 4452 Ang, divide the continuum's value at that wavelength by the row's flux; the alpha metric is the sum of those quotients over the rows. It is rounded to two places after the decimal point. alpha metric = 4.69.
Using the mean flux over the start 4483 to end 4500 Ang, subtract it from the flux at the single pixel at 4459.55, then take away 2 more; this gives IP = -6.2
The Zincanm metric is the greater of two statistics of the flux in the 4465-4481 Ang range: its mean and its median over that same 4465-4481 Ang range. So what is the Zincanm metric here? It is 25.7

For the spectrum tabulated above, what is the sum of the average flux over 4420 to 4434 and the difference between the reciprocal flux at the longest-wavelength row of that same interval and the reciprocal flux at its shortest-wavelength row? 24.4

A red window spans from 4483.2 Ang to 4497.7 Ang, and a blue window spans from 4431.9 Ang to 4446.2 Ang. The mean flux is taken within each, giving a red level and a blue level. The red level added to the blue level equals 50.8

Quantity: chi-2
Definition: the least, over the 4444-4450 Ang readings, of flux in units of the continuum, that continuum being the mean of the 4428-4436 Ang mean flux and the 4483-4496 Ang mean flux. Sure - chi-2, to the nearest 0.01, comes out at 1.04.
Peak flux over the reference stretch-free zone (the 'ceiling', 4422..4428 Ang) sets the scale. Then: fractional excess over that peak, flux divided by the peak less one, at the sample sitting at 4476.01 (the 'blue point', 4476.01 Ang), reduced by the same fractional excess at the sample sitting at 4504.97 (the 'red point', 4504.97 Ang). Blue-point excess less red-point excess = -0.11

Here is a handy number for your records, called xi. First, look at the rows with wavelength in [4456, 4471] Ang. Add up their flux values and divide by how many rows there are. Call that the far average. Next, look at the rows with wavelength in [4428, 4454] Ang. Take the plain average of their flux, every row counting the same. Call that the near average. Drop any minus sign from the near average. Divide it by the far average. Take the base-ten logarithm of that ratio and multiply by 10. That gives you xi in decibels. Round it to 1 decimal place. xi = 0.1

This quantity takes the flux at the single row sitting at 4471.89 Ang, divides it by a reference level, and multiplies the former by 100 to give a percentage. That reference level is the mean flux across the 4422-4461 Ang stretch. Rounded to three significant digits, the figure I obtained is 107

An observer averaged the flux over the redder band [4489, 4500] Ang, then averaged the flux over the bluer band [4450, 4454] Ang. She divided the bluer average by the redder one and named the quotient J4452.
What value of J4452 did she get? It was 1.00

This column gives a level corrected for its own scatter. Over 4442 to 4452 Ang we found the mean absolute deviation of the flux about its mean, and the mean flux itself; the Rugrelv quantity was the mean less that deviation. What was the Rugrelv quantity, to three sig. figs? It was 25.6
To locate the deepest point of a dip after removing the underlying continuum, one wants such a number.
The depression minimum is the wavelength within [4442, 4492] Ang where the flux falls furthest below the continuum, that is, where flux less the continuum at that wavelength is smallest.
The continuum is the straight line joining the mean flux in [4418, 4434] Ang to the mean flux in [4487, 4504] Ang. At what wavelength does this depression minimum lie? 4459.55 Ang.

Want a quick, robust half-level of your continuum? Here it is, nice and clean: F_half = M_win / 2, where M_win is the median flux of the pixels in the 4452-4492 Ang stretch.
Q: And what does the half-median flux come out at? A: 12.8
